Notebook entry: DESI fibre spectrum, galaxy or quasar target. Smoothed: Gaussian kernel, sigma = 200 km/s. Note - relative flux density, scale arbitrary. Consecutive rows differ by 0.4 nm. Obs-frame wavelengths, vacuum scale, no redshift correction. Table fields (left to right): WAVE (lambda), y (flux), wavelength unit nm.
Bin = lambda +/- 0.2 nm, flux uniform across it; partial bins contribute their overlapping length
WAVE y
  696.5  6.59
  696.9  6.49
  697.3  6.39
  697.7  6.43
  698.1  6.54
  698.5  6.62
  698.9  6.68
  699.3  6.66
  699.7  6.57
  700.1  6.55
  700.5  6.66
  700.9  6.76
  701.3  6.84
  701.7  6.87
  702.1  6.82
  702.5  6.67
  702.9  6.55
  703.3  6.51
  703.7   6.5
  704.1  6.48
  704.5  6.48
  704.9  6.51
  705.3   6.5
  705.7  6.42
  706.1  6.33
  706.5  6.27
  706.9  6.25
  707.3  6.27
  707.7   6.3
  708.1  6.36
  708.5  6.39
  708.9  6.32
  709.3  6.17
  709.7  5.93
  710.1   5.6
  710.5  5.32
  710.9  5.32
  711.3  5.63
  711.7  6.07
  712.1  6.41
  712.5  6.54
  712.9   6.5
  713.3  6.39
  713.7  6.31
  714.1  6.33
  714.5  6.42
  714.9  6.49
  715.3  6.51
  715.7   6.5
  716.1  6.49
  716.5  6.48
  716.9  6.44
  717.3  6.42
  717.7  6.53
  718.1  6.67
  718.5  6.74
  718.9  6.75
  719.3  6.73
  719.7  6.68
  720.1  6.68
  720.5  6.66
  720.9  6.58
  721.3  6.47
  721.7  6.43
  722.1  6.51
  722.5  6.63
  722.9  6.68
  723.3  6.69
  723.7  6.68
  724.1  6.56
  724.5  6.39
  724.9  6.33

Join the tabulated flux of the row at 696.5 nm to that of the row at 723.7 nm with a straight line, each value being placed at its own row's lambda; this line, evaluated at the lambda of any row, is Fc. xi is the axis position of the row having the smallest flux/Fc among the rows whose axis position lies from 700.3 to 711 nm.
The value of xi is 710.9 nm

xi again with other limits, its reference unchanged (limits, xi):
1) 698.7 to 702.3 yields 700.1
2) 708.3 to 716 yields 710.9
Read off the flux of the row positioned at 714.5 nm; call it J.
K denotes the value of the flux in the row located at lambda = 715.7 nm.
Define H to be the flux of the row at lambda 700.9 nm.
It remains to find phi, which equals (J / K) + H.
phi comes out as 7.75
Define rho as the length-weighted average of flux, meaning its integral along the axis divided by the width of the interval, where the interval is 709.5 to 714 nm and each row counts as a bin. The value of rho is 6.01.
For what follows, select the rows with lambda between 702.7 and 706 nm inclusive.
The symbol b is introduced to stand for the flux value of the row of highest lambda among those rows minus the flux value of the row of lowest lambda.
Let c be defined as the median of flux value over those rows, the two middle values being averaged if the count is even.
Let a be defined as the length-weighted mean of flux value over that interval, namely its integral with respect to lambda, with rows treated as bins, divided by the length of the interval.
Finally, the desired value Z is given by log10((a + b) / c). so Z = -0.010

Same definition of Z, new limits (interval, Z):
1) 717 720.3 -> 0.014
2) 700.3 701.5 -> 0.011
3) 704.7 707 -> -0.017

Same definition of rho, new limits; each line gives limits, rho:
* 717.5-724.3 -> 6.63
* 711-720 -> 6.45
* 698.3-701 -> 6.64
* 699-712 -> 6.34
